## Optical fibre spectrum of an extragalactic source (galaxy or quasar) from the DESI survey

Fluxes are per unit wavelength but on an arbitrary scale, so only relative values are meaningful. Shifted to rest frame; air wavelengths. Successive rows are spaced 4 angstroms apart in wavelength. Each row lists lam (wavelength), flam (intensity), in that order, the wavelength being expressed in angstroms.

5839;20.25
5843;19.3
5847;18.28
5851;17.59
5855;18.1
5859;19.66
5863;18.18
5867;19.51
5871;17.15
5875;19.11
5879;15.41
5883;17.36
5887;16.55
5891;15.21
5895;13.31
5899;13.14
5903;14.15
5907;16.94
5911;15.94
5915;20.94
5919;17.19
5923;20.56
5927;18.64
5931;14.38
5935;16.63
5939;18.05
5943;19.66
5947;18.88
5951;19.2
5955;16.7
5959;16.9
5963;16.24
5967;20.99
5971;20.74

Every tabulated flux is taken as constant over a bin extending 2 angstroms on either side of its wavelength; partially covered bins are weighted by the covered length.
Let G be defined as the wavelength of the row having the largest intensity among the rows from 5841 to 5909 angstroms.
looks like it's 5859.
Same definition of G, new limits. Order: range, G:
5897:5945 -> 5915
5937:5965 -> 5943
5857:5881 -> 5859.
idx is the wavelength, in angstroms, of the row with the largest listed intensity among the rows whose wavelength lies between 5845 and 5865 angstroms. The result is 5859 angstroms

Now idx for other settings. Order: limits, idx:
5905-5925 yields 5915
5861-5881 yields 5867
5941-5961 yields 5943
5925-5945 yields 5943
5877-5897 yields 5883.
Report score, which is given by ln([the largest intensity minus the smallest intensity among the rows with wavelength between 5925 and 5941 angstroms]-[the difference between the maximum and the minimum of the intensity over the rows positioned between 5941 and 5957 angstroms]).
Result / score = 0.3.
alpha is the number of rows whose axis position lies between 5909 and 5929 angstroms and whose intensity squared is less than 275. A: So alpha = 1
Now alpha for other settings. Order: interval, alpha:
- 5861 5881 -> 1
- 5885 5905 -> 5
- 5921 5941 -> 1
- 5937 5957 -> 0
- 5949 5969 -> 1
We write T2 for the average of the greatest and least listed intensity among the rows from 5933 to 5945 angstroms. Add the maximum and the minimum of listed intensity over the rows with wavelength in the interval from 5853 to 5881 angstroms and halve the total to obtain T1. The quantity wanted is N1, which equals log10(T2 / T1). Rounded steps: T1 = 17.5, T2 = 18.1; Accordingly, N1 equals 0.015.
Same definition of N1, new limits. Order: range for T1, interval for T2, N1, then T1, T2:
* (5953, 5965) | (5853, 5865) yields 0.057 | 16.6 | 18.9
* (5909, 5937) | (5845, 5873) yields 0.018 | 17.7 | 18.4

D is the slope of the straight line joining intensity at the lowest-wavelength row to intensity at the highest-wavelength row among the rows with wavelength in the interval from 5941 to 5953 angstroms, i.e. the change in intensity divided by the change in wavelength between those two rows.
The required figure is -0.06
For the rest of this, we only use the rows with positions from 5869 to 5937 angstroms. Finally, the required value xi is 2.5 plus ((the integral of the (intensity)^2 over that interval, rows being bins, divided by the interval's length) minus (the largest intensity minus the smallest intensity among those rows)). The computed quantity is 276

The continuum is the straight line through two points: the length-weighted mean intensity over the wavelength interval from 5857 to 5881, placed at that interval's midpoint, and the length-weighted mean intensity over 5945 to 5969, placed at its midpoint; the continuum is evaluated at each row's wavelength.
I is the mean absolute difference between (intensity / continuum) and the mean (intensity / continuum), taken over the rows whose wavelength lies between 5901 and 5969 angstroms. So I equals 0.096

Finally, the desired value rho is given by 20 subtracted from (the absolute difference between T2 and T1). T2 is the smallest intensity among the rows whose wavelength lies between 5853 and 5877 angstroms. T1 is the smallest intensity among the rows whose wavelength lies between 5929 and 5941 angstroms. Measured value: -17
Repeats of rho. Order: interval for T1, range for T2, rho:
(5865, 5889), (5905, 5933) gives -19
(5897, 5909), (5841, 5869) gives -16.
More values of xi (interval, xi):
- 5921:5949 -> 328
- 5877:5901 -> 231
